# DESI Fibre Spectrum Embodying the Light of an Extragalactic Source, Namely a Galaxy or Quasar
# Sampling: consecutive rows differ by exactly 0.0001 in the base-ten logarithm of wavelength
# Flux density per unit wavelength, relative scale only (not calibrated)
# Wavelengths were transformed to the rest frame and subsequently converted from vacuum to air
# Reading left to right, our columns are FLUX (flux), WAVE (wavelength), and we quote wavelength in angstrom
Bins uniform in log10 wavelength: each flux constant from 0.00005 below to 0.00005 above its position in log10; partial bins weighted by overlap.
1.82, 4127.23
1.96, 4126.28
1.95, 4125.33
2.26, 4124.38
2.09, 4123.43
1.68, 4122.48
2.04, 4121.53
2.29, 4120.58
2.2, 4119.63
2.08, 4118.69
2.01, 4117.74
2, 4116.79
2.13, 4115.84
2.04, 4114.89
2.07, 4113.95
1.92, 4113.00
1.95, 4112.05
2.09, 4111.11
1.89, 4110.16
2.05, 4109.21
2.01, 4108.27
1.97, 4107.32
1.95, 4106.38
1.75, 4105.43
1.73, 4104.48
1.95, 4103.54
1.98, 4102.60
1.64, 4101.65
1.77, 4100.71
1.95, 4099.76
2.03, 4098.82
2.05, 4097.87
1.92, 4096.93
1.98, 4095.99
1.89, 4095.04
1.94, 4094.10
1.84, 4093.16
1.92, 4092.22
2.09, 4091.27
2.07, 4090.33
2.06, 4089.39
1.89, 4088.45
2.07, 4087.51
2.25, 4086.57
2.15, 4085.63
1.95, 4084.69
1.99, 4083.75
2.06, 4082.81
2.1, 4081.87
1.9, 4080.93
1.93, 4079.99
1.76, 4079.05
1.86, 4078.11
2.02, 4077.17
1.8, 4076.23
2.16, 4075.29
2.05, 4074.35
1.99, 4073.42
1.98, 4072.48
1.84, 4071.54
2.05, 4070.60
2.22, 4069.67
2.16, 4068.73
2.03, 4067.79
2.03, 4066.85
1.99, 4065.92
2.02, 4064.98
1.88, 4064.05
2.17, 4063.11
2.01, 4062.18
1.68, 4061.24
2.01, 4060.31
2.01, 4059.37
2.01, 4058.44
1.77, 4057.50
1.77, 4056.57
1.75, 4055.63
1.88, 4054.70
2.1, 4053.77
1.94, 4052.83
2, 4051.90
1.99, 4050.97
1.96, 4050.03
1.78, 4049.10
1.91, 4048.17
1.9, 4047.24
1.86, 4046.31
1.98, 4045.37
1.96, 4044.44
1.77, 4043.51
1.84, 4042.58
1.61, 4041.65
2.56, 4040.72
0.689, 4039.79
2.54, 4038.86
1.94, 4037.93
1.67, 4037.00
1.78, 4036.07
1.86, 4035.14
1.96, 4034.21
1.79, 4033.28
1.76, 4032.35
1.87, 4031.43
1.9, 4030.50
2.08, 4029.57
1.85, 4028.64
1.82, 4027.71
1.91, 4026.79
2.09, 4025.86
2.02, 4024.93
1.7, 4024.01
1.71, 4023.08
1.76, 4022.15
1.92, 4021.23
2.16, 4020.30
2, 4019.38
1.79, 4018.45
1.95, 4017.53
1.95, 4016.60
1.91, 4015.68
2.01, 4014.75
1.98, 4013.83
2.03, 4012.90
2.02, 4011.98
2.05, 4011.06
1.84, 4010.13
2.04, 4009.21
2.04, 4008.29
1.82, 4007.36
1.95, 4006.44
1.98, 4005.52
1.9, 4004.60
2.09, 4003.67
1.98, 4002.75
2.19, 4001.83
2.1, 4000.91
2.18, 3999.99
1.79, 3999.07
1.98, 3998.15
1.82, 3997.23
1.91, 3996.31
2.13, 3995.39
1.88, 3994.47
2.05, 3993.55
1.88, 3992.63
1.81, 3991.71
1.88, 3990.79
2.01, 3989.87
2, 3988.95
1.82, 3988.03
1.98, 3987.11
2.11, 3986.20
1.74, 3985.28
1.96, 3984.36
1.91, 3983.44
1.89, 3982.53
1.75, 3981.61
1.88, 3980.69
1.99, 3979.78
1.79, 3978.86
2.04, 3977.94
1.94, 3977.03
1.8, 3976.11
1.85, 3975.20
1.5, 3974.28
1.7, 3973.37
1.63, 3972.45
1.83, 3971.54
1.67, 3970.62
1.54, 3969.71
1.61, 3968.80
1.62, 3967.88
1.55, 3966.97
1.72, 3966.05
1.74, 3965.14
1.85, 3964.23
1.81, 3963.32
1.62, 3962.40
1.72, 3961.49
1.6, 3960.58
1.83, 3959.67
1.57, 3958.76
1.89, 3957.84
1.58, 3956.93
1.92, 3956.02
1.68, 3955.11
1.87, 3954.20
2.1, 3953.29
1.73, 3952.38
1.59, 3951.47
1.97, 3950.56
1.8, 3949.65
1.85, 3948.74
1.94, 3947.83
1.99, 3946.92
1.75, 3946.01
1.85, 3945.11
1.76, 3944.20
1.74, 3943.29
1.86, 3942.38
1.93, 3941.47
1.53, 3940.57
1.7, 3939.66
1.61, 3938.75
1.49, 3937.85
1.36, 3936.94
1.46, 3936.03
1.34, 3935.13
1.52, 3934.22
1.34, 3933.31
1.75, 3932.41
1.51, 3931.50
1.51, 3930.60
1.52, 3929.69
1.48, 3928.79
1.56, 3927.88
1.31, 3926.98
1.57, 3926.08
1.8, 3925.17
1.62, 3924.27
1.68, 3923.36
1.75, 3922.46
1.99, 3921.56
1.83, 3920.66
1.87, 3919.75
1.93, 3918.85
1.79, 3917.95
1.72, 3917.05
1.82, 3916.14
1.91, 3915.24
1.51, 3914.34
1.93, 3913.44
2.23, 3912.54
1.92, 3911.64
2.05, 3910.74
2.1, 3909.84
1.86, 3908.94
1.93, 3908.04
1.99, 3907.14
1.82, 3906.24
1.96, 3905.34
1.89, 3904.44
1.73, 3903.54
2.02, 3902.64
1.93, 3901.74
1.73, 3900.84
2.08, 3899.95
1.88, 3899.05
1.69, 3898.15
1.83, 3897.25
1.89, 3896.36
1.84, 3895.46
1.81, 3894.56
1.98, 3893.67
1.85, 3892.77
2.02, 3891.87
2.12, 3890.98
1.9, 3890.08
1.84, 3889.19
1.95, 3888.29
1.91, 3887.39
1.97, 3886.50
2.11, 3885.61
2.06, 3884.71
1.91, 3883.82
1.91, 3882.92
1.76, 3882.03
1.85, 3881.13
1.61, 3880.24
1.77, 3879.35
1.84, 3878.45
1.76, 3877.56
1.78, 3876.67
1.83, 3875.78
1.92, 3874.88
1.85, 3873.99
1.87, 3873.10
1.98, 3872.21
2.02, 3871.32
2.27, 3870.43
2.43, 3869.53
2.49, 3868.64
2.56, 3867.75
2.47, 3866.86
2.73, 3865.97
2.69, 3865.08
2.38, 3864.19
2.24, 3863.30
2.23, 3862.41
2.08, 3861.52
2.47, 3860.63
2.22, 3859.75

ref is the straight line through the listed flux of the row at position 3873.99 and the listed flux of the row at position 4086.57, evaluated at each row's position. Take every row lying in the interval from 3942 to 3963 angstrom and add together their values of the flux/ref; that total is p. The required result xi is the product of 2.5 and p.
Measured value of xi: 51.6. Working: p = 20.6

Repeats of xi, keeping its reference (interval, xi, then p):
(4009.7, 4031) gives 52.3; 20.9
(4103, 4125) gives 50.1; 20.0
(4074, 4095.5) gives 50.9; 20.4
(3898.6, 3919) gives 57.1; 22.8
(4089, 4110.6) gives 48.8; 19.5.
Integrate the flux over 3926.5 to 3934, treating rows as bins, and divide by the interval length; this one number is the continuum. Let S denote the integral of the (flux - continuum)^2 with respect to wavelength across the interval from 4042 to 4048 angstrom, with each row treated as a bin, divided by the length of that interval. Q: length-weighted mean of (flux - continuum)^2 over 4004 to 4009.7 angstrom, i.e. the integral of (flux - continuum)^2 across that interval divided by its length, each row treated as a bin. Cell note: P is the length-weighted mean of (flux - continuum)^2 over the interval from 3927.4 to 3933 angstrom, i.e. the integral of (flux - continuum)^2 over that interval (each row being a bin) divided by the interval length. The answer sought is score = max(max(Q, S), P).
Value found 0.22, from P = 0.01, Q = 0.22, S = 0.15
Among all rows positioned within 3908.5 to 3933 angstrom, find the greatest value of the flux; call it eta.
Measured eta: 2.23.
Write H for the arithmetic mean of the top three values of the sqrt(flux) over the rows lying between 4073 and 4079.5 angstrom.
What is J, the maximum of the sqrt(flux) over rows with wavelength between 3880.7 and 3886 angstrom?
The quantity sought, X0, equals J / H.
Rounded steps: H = 1.44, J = 1.45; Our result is 1.01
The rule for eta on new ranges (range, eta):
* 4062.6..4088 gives 2.25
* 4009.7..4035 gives 2.16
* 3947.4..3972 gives 2.1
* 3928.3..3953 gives 1.99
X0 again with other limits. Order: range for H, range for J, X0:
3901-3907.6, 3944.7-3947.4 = 1.00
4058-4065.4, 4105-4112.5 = 1.01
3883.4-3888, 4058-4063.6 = 1.03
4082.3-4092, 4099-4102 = 0.95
